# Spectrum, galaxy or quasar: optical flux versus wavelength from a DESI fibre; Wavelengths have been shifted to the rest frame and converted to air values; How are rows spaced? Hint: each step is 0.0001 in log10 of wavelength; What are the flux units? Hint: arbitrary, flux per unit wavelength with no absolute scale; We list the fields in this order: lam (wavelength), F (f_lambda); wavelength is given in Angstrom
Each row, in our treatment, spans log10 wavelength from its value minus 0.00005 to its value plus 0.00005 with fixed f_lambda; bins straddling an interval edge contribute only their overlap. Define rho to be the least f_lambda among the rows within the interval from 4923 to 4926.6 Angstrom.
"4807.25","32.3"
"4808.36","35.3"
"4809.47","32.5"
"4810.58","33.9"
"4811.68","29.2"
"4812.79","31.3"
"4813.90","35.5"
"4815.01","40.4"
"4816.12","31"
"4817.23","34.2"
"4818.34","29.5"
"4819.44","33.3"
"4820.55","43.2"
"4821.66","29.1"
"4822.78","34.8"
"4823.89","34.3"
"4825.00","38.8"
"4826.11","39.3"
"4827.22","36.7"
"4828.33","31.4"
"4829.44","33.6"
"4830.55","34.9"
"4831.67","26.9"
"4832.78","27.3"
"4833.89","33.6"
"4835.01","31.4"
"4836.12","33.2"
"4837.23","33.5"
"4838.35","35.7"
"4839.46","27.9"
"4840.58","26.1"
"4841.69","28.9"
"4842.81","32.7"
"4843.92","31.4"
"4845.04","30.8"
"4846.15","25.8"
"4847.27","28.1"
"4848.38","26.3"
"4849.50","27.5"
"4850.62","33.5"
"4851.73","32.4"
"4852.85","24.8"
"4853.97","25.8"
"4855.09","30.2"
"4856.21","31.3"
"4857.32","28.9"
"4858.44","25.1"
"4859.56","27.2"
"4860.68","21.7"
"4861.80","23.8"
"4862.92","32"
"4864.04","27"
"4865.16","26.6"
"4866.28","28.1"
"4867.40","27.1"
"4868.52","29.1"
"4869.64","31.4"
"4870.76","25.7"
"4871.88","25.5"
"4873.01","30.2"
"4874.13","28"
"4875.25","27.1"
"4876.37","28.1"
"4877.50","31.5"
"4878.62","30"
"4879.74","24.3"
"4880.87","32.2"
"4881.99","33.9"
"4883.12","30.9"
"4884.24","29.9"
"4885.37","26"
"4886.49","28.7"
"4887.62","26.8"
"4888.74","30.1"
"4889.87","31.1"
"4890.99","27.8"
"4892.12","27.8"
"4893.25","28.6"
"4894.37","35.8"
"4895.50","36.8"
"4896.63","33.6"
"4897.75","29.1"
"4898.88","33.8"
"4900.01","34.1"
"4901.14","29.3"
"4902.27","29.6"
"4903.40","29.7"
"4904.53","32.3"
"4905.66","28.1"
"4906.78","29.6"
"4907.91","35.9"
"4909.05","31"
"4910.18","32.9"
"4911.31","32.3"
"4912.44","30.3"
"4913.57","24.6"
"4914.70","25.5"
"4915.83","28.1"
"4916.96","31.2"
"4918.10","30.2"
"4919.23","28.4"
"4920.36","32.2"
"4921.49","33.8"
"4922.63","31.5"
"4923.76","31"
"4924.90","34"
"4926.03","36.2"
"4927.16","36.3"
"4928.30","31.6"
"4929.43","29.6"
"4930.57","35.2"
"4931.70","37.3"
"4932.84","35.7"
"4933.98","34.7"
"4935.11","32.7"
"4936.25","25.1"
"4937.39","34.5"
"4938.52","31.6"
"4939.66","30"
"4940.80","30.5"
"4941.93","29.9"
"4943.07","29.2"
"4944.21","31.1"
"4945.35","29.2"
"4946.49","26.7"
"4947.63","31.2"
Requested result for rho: 31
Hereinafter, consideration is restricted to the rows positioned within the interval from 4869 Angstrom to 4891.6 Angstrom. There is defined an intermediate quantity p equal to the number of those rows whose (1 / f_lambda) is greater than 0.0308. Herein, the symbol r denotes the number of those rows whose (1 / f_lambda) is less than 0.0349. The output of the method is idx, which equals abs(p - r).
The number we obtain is 8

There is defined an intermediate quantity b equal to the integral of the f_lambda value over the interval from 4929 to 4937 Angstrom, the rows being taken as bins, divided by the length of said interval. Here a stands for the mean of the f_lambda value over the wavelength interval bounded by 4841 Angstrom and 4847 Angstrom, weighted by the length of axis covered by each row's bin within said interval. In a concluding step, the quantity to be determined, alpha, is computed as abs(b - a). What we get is 3.2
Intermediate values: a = 30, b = 33.0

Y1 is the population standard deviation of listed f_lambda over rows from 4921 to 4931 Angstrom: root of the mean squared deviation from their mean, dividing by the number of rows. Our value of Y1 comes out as 2.3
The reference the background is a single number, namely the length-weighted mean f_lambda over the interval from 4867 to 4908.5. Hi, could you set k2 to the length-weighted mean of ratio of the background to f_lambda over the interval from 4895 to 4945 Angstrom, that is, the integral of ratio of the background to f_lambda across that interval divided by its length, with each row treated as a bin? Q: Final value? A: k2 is 0.96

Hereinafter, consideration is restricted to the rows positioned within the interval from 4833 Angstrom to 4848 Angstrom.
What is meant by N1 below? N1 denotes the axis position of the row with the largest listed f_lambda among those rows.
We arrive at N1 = 4838.35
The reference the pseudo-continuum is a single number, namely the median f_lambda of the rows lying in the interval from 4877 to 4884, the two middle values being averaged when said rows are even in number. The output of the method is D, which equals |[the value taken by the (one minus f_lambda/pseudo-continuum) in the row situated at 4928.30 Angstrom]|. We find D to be 0.01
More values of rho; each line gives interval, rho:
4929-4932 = 29.6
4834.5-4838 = 31.4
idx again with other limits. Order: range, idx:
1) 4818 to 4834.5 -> 8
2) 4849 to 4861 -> 5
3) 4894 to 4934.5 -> 10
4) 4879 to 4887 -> 1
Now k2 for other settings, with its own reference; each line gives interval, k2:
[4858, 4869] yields 1.13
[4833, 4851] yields 1.00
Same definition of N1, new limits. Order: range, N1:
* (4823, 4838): 4826.11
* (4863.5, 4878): 4877.50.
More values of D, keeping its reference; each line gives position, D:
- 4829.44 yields 0.08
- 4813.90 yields 0.14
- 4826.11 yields 0.26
